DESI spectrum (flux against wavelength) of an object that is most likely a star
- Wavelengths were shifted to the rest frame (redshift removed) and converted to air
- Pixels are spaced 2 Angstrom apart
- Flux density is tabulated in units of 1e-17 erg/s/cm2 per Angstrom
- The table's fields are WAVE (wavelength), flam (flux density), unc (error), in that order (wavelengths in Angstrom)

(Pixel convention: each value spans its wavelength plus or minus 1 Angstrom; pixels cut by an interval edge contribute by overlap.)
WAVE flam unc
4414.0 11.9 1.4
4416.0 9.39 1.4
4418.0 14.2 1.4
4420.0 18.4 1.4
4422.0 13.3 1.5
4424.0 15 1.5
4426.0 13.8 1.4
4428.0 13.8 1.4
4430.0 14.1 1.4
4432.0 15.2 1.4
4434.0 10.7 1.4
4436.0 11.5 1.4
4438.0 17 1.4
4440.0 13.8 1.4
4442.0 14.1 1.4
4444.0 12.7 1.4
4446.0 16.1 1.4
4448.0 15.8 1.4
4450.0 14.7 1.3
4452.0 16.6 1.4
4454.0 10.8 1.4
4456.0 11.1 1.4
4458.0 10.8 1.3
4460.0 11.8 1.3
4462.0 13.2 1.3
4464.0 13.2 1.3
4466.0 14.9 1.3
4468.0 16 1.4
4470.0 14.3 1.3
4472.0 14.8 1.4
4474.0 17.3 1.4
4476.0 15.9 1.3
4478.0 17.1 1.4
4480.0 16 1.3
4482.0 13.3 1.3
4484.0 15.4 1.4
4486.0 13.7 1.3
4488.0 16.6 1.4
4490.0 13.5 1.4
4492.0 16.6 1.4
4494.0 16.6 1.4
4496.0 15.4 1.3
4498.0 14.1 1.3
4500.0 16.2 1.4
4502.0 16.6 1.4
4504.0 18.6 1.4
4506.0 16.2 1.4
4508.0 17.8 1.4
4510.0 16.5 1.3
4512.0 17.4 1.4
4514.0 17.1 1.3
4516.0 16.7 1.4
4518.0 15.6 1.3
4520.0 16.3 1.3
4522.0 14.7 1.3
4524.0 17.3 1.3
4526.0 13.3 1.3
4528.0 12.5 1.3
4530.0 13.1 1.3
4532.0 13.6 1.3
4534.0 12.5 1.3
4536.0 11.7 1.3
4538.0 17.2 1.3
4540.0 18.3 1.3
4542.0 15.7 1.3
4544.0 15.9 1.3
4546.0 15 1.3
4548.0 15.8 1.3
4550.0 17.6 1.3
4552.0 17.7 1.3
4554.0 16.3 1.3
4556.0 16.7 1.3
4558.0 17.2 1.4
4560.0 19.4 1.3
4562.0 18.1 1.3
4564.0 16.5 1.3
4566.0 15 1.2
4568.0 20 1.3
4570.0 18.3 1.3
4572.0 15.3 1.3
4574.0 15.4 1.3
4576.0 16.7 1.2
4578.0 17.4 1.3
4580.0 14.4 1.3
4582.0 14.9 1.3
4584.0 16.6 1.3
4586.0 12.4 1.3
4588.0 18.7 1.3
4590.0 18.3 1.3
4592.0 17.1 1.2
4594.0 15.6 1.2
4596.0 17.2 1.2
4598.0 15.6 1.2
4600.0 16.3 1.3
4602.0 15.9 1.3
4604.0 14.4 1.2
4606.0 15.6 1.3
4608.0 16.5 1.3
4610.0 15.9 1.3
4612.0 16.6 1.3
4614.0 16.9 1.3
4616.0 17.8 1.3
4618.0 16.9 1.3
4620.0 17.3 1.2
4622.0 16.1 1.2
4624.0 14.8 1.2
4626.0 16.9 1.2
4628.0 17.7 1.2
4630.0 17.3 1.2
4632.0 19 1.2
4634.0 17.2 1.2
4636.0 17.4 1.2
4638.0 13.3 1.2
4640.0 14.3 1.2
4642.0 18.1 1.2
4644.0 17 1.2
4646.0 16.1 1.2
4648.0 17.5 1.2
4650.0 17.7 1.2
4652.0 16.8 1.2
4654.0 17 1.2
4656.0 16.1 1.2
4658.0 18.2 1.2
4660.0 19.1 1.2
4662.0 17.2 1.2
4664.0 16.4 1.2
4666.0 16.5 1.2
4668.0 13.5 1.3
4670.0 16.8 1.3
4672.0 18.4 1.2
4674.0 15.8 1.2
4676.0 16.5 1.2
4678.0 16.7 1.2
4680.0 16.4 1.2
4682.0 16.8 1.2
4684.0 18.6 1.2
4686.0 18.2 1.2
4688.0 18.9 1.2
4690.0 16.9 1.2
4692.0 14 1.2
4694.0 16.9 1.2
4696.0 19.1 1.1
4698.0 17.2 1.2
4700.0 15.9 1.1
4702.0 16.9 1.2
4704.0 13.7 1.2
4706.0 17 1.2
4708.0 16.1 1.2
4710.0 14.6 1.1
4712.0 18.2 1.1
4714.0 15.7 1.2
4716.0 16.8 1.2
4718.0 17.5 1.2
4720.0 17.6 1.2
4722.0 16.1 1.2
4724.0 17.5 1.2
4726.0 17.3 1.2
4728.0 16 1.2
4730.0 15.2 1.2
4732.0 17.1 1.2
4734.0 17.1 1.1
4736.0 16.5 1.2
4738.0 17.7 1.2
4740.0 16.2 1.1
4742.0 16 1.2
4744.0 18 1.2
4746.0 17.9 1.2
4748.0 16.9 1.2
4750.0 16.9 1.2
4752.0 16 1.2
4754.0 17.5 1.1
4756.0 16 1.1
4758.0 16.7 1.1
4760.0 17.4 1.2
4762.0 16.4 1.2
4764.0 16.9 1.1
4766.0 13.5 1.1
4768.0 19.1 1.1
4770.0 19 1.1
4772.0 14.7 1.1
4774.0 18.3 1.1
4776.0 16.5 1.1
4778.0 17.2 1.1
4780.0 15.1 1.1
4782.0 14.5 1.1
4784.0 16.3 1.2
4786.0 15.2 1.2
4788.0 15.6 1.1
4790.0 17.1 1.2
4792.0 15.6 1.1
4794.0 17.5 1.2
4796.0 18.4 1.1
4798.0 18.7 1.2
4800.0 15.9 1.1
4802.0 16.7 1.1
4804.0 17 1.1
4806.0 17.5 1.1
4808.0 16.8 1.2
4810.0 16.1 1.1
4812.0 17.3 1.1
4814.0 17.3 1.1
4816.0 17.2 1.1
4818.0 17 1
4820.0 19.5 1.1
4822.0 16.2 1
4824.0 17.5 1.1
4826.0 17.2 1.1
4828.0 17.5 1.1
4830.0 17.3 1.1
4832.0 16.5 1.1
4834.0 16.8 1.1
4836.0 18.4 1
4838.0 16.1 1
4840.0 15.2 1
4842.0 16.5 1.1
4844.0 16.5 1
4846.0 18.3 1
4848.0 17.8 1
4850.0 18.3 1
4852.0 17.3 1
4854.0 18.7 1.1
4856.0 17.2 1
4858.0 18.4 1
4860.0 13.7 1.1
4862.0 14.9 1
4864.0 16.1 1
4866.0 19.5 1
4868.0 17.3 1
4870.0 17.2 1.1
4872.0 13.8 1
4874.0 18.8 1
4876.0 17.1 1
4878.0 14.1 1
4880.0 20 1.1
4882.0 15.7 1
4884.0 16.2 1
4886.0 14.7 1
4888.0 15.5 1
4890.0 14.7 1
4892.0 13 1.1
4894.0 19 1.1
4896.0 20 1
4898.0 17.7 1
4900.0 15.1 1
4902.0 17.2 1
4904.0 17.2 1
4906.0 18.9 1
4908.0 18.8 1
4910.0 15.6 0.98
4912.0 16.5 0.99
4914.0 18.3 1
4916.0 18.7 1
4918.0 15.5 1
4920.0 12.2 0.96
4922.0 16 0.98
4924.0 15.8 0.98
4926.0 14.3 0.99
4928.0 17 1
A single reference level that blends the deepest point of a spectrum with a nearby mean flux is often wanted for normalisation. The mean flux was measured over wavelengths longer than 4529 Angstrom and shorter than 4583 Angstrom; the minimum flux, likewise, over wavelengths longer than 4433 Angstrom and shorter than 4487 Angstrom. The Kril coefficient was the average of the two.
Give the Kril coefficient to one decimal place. 13.4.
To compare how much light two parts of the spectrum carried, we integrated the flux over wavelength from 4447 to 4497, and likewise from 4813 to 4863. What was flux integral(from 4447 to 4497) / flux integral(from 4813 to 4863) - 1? -0.14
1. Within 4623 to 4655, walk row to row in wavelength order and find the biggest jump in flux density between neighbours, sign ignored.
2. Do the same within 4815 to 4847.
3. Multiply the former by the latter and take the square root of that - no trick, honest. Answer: 3.7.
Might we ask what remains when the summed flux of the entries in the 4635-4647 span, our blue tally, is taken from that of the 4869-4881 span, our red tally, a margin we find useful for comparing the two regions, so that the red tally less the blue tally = 5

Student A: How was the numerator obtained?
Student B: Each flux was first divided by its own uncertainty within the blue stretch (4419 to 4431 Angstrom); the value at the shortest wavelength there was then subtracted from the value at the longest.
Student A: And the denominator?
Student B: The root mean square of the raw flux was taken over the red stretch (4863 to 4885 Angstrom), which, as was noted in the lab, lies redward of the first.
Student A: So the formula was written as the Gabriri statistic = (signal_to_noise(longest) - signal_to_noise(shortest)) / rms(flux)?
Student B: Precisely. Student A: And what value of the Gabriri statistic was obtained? -0.18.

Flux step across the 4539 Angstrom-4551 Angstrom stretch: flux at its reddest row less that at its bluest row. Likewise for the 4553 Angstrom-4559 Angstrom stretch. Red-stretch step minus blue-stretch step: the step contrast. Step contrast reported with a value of 1.6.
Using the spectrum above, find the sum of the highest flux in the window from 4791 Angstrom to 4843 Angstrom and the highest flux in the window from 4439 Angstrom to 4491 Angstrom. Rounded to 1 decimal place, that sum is 36.8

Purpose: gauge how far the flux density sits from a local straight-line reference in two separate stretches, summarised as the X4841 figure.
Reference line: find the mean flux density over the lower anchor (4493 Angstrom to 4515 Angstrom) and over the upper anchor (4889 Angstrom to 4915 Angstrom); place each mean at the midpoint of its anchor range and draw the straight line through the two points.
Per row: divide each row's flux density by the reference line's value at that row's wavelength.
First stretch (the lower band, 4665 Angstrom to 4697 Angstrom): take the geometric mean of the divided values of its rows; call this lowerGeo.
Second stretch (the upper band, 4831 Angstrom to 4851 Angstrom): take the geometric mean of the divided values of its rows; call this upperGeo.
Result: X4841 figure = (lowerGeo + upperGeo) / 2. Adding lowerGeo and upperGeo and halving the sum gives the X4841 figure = 1.000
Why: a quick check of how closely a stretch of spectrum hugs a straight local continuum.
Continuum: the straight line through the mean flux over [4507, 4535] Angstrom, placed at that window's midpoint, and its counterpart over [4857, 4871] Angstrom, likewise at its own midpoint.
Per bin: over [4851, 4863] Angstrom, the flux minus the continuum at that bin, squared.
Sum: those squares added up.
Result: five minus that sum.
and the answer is -15.0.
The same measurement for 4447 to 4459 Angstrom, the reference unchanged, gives -49.8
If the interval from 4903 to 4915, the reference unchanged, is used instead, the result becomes -6.4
